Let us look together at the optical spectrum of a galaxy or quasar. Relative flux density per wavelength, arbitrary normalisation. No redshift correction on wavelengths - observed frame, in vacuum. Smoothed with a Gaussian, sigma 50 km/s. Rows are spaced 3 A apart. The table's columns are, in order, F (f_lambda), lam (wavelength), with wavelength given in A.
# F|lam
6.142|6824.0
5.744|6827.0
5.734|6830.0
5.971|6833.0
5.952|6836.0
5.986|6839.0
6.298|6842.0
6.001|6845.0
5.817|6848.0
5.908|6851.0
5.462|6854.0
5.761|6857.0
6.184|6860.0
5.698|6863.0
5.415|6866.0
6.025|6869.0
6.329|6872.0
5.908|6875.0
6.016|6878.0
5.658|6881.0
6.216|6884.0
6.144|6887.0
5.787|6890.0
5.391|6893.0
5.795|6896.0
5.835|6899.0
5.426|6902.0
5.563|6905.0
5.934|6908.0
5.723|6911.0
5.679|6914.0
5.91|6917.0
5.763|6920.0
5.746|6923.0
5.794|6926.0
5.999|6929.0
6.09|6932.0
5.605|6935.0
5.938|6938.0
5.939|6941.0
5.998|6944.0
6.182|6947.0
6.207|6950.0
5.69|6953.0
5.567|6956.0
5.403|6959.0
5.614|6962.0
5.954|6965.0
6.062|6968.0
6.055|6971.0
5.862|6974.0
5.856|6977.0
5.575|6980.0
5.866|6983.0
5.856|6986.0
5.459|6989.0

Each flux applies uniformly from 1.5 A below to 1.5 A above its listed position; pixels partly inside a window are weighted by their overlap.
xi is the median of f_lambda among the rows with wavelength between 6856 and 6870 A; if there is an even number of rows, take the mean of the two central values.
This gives 5.76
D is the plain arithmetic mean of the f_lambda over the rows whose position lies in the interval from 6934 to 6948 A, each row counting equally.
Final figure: 5.93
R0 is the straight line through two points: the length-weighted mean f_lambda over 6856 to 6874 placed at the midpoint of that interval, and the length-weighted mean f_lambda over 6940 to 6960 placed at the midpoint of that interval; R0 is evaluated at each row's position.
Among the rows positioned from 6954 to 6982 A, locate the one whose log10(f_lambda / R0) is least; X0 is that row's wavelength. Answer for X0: 6959.0 A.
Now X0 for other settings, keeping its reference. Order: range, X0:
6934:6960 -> 6959.0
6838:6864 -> 6854.0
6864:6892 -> 6866.0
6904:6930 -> 6905.0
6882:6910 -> 6893.0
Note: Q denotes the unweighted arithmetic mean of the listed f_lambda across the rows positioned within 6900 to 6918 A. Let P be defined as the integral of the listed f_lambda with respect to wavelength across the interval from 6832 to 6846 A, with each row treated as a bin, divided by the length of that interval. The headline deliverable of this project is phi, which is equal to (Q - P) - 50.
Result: -50.3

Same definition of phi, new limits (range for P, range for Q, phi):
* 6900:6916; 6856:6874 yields -49.8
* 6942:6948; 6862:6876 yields -50.2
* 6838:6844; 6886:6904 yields -50.4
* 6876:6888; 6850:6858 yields -50.3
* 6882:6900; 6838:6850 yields -49.8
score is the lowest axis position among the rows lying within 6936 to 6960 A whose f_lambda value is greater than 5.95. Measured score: 6944.0 A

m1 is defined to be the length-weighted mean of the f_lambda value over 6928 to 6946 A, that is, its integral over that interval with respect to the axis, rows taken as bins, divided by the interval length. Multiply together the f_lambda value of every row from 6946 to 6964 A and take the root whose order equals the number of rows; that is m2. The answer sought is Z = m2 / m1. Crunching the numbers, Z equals 0.97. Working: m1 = 5.93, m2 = 5.77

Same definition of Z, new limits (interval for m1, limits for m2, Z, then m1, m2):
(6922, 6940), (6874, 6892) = 1.01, 5.87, 5.95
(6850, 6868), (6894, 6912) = 0.99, 5.74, 5.71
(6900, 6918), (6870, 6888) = 1.06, 5.70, 6.04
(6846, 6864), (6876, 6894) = 1.01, 5.81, 5.86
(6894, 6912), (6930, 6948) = 1.04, 5.70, 5.96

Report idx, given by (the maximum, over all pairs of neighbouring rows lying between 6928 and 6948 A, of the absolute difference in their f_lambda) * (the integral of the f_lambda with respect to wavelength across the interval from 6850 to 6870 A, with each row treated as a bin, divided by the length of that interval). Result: 2.80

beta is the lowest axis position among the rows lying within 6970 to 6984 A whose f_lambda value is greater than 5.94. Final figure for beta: 6971.0 A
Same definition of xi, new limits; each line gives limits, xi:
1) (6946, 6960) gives 5.69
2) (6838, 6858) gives 5.91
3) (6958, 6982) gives 5.86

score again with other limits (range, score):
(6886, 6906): 6887.0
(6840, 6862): 6842.0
